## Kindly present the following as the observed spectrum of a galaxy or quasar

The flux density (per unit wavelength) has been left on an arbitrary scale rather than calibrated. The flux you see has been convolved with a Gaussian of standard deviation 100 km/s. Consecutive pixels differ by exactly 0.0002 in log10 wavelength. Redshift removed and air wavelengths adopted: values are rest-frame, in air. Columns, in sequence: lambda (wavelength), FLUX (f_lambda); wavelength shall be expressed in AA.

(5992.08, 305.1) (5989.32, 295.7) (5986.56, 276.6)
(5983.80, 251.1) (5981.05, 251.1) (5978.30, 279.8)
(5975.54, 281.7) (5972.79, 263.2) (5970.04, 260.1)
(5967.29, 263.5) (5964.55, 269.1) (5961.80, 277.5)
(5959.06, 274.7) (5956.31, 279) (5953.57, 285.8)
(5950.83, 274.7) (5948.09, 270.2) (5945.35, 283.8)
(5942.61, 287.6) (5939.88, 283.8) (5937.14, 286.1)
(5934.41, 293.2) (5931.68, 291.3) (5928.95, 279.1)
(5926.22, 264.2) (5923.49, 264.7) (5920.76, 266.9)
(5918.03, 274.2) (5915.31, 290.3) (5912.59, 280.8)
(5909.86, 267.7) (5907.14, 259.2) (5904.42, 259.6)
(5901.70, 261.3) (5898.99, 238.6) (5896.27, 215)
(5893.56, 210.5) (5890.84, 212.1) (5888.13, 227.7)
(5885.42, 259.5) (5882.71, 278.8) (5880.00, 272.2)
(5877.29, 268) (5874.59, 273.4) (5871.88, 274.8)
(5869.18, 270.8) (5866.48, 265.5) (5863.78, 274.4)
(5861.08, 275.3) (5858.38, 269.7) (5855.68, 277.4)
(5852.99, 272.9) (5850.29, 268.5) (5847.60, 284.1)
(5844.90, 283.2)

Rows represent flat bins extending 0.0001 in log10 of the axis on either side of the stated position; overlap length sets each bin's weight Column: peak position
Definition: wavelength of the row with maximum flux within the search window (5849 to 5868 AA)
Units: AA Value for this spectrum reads 5855.68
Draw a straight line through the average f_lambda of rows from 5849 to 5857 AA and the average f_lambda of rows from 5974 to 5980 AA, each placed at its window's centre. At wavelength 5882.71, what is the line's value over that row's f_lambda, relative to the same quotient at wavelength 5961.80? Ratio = 0.98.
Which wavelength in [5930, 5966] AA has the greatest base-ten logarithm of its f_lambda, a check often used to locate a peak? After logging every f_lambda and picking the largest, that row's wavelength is 5934.41 AA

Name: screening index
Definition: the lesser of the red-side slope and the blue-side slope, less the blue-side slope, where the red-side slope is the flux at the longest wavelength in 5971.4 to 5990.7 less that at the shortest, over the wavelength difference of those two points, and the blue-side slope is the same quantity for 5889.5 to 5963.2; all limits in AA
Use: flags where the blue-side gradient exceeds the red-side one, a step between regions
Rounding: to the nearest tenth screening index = 0.0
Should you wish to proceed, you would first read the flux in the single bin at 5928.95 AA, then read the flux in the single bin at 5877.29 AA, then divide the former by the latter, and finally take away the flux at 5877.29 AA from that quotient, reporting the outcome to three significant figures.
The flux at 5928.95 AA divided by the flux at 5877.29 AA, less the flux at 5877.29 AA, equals -267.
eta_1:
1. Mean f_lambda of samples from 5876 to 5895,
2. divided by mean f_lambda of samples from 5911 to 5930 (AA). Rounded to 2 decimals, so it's 0.90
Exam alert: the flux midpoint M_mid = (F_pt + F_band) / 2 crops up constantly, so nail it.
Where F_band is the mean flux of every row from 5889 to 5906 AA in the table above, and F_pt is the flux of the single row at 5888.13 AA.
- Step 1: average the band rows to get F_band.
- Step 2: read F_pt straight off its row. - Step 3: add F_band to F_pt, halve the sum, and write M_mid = 230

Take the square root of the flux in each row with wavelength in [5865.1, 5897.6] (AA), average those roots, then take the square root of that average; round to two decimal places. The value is 3.98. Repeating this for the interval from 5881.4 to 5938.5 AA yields 4.02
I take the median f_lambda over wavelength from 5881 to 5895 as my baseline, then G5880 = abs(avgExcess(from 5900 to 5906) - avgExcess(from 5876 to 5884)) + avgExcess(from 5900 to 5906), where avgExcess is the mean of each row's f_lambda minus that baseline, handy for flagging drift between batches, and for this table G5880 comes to 45.3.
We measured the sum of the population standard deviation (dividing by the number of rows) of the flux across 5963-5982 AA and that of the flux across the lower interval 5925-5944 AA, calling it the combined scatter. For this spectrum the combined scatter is 19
